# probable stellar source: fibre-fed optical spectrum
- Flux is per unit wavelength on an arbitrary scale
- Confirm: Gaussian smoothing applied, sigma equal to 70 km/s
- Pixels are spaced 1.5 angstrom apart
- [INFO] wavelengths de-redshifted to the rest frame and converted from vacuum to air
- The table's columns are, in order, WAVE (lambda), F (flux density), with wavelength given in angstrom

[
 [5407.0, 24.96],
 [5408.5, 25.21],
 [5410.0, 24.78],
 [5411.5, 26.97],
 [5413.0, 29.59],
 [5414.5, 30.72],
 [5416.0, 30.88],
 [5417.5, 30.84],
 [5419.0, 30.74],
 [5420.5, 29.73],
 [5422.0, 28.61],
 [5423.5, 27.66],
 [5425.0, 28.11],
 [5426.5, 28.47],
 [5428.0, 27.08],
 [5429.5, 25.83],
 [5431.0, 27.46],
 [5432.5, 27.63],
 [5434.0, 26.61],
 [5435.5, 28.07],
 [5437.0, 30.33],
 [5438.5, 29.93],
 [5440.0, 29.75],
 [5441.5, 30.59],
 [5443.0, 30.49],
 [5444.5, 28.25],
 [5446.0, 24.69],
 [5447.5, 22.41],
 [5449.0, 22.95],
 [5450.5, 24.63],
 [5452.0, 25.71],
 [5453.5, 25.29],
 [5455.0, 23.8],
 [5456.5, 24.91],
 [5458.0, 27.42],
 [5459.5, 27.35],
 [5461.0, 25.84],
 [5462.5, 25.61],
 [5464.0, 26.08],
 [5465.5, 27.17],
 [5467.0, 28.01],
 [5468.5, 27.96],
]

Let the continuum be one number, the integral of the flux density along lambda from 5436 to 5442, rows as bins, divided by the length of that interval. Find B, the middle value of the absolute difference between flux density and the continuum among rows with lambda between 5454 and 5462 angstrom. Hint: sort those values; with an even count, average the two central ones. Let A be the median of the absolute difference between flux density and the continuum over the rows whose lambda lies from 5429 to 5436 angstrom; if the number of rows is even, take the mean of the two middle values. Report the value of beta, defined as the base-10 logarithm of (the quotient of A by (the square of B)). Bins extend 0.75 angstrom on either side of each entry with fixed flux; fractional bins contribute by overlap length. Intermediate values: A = 3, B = 4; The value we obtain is -0.8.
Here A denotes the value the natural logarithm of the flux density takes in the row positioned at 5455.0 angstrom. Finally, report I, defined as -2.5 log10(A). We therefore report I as -1.253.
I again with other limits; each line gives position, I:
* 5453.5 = -1.273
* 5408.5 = -1.272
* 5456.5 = -1.268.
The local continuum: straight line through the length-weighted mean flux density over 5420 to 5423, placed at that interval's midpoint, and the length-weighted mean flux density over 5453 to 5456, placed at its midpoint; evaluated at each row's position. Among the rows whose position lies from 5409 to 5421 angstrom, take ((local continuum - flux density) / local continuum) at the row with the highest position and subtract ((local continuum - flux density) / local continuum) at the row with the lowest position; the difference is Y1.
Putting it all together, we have -0.210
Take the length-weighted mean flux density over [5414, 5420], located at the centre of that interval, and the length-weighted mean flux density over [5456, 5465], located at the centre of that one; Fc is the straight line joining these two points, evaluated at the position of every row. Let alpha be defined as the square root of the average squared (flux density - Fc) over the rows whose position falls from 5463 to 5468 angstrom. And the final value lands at 1.6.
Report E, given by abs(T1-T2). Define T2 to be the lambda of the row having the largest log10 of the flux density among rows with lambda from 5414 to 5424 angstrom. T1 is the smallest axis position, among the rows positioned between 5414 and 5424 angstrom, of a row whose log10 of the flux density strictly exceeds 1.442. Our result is 1.5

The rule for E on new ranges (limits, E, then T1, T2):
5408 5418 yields 3.0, 5413.0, 5416.0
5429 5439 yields 1.5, 5435.5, 5437.0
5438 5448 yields 3.0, 5438.5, 5441.5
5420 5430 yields 0.0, 5420.5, 5420.5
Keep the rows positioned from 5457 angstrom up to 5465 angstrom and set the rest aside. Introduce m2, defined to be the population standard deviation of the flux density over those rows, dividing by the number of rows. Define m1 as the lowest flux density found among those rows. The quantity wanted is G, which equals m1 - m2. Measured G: 24.8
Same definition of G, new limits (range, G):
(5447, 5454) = 21.1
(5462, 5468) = 24.7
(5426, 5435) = 25.0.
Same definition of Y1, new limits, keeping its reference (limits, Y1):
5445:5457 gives -0.066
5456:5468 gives -0.200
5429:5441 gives -0.198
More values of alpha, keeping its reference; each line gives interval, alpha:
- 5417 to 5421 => 0.4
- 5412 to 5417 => 0.9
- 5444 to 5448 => 3.5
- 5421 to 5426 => 2.0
